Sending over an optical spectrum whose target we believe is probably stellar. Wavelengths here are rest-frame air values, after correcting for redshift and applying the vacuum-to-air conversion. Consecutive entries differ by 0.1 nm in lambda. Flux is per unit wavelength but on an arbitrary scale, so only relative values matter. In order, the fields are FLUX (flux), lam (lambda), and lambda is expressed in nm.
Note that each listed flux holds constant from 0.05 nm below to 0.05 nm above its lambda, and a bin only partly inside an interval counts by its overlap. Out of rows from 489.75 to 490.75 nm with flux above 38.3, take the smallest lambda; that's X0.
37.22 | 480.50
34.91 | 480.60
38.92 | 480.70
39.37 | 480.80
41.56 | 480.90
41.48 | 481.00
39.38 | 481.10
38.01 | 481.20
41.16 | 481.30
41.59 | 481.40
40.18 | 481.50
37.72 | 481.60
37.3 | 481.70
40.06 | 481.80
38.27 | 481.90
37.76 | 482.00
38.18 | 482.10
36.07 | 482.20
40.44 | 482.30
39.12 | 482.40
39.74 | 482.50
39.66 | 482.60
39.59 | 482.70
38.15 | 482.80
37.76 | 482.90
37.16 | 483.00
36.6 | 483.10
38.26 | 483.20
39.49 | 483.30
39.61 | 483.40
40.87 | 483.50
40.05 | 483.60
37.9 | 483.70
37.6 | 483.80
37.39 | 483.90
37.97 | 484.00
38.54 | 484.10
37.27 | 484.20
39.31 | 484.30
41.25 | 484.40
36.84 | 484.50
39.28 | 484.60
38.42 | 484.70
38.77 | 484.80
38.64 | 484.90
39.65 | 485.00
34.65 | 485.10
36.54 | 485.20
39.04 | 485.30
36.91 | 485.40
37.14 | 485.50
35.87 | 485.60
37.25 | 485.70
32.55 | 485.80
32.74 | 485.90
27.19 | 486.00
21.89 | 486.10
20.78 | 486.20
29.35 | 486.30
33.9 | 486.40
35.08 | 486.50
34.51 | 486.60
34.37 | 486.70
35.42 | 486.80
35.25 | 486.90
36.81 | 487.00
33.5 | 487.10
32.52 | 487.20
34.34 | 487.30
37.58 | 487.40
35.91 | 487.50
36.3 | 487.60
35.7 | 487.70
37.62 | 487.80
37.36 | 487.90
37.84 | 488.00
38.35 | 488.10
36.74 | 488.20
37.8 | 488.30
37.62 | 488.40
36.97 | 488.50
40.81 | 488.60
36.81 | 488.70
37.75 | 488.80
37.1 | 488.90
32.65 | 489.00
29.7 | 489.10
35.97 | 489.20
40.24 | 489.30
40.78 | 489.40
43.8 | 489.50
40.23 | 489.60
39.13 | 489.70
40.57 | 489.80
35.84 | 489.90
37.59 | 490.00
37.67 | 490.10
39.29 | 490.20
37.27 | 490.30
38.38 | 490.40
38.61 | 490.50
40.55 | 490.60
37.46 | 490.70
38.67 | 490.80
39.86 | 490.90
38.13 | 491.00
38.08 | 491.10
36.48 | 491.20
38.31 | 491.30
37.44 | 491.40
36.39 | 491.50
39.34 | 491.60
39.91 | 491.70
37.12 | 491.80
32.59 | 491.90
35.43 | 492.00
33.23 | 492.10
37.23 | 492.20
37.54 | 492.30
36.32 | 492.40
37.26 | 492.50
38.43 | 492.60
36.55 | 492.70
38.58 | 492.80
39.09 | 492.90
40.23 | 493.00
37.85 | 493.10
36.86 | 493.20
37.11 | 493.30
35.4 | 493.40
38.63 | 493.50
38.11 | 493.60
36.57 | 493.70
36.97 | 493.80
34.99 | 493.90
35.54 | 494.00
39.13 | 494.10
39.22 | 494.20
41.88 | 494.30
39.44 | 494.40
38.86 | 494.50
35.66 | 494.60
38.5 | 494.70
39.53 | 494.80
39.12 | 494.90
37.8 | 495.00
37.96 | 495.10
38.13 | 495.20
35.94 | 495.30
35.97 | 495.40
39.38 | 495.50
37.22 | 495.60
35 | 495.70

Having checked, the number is 489.80 nm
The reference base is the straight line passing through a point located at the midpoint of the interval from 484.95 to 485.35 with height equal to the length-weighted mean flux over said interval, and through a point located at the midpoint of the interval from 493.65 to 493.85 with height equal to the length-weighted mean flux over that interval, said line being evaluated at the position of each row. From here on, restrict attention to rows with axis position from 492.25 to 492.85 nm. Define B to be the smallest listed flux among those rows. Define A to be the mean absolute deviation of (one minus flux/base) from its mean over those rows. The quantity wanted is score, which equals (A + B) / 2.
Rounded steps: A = 0.020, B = 36.32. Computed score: 18.2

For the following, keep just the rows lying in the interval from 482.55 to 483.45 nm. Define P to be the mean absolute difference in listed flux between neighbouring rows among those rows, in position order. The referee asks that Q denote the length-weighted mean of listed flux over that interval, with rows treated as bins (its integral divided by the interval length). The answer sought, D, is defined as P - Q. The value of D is -37.7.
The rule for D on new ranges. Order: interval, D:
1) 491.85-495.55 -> -35.9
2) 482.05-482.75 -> -37.5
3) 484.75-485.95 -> -34.8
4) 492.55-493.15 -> -36.9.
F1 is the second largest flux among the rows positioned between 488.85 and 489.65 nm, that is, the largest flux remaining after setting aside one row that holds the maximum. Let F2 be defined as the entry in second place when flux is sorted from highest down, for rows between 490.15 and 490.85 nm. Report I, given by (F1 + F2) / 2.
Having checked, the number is 40.0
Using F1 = 40.78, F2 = 39.29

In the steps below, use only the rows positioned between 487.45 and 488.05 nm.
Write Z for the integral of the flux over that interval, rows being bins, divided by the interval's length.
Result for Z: 36.8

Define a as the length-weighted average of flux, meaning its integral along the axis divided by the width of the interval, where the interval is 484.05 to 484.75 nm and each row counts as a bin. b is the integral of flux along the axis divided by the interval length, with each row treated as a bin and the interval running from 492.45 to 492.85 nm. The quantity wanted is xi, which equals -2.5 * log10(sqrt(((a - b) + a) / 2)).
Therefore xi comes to -1.62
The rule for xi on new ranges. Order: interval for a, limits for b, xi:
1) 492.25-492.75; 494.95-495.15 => -1.58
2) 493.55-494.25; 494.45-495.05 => -1.57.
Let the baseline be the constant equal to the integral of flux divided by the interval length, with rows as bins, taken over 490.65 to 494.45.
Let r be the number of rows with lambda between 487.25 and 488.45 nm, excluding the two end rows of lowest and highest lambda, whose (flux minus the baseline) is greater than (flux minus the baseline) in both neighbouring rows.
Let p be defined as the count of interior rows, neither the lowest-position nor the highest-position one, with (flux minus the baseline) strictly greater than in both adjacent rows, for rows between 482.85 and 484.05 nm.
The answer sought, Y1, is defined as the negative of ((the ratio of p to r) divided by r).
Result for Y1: 0.0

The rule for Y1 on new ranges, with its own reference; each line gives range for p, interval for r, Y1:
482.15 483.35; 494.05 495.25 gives -0.5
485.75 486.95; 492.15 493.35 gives -0.3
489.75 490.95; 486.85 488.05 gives -0.1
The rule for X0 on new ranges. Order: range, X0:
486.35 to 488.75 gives 488.10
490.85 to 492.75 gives 490.90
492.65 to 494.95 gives 492.80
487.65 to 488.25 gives 488.10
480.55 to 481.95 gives 480.70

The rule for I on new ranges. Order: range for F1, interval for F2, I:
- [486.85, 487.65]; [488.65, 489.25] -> 37.0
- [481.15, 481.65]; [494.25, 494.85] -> 40.3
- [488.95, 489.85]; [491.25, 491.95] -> 40.1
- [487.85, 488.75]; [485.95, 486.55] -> 36.1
